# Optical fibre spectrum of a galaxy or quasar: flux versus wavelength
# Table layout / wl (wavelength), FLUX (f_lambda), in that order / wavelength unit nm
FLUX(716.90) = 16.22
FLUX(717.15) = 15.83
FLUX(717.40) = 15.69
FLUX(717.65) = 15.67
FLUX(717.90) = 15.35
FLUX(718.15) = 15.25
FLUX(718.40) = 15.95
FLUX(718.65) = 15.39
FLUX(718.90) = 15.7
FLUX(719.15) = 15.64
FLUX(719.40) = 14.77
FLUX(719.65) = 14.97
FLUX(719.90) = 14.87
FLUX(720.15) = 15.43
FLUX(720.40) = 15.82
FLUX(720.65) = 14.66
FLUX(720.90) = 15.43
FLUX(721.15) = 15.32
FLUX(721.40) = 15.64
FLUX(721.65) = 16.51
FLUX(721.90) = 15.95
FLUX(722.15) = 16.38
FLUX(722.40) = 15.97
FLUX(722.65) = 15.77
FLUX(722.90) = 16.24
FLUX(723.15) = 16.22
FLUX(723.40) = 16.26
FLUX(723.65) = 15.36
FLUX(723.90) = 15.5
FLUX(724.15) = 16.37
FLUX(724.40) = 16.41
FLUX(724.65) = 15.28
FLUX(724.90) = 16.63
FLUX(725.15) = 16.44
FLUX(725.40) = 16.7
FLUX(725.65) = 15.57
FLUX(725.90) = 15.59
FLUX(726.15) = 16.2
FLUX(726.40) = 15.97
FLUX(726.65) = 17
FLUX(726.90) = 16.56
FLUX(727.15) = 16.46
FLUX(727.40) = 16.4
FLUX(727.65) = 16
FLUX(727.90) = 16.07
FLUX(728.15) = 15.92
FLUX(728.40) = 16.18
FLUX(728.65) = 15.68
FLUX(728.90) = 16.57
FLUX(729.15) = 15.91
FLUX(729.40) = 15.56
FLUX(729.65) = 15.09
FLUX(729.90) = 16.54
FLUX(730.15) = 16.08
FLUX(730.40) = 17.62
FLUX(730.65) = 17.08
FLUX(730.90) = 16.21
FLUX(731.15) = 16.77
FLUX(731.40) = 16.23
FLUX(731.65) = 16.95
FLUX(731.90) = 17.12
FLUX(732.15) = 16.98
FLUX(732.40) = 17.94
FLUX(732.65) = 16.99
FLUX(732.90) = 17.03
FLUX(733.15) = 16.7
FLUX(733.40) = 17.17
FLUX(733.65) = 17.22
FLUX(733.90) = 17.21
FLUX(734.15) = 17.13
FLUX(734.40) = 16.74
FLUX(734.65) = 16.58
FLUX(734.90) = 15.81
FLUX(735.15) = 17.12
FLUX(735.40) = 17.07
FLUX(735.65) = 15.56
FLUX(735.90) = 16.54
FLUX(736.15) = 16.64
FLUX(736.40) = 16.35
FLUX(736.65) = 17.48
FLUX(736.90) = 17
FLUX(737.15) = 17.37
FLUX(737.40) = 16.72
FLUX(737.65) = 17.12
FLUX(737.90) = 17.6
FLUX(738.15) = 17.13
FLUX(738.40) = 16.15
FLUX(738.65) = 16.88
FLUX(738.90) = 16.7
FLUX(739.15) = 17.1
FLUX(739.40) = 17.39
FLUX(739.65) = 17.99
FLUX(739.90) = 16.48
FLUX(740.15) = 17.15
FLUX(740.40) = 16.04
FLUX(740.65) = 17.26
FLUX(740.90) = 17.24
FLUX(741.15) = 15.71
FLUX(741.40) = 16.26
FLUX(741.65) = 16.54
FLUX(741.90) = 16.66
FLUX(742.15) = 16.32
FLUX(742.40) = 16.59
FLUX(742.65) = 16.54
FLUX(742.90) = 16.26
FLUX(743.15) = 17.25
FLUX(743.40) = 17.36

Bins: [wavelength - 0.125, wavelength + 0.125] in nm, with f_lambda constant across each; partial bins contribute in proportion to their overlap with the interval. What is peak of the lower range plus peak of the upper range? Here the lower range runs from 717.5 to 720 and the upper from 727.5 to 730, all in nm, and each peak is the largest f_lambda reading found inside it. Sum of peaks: 32.5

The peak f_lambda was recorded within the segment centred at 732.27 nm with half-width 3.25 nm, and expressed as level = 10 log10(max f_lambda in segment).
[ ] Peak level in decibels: 12.54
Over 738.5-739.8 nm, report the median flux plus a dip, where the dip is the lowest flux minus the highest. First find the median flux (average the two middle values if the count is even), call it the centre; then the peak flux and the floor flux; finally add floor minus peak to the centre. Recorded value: 15.8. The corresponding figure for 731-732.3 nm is 16.1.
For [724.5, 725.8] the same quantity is 15.0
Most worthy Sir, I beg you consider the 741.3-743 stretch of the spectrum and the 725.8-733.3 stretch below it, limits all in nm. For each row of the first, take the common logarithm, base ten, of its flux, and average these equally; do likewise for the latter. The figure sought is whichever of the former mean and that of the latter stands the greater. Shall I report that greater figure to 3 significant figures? 1.22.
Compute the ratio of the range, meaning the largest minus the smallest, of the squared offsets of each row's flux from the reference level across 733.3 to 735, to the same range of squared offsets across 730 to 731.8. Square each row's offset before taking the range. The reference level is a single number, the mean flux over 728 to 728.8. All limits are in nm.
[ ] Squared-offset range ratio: 0.6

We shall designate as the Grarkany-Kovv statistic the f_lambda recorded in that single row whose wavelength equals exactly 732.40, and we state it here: 17.94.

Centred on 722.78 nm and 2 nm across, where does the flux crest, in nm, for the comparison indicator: 722.15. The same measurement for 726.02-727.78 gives 726.65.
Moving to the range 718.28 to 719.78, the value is 718.40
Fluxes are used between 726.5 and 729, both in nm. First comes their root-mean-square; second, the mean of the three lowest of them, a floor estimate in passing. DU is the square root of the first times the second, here 16.1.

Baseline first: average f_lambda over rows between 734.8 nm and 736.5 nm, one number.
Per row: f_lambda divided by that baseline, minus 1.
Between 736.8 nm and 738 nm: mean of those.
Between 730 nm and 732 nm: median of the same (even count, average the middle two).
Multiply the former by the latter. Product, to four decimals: 0.0011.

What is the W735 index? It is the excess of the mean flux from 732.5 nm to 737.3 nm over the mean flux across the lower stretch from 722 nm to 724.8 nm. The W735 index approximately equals 0.85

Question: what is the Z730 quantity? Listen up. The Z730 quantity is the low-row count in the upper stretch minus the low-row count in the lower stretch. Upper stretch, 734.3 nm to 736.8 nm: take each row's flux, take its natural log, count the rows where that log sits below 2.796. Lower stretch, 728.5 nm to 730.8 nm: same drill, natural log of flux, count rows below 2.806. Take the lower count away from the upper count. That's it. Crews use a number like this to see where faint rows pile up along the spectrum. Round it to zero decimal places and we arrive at -3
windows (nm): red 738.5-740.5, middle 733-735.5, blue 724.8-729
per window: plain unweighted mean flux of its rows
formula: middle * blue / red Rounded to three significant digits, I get 16.1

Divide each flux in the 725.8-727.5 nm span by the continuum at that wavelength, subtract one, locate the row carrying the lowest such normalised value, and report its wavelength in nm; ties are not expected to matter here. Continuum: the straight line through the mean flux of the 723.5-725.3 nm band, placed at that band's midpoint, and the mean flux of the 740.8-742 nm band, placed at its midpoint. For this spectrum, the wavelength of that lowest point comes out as 725.90 nm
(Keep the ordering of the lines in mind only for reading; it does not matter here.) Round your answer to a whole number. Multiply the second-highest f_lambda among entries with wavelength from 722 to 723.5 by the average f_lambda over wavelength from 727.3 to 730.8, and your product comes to 263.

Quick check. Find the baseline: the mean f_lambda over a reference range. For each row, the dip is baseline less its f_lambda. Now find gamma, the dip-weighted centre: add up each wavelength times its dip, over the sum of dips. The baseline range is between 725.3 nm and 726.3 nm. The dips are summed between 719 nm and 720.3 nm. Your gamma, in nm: 719.67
